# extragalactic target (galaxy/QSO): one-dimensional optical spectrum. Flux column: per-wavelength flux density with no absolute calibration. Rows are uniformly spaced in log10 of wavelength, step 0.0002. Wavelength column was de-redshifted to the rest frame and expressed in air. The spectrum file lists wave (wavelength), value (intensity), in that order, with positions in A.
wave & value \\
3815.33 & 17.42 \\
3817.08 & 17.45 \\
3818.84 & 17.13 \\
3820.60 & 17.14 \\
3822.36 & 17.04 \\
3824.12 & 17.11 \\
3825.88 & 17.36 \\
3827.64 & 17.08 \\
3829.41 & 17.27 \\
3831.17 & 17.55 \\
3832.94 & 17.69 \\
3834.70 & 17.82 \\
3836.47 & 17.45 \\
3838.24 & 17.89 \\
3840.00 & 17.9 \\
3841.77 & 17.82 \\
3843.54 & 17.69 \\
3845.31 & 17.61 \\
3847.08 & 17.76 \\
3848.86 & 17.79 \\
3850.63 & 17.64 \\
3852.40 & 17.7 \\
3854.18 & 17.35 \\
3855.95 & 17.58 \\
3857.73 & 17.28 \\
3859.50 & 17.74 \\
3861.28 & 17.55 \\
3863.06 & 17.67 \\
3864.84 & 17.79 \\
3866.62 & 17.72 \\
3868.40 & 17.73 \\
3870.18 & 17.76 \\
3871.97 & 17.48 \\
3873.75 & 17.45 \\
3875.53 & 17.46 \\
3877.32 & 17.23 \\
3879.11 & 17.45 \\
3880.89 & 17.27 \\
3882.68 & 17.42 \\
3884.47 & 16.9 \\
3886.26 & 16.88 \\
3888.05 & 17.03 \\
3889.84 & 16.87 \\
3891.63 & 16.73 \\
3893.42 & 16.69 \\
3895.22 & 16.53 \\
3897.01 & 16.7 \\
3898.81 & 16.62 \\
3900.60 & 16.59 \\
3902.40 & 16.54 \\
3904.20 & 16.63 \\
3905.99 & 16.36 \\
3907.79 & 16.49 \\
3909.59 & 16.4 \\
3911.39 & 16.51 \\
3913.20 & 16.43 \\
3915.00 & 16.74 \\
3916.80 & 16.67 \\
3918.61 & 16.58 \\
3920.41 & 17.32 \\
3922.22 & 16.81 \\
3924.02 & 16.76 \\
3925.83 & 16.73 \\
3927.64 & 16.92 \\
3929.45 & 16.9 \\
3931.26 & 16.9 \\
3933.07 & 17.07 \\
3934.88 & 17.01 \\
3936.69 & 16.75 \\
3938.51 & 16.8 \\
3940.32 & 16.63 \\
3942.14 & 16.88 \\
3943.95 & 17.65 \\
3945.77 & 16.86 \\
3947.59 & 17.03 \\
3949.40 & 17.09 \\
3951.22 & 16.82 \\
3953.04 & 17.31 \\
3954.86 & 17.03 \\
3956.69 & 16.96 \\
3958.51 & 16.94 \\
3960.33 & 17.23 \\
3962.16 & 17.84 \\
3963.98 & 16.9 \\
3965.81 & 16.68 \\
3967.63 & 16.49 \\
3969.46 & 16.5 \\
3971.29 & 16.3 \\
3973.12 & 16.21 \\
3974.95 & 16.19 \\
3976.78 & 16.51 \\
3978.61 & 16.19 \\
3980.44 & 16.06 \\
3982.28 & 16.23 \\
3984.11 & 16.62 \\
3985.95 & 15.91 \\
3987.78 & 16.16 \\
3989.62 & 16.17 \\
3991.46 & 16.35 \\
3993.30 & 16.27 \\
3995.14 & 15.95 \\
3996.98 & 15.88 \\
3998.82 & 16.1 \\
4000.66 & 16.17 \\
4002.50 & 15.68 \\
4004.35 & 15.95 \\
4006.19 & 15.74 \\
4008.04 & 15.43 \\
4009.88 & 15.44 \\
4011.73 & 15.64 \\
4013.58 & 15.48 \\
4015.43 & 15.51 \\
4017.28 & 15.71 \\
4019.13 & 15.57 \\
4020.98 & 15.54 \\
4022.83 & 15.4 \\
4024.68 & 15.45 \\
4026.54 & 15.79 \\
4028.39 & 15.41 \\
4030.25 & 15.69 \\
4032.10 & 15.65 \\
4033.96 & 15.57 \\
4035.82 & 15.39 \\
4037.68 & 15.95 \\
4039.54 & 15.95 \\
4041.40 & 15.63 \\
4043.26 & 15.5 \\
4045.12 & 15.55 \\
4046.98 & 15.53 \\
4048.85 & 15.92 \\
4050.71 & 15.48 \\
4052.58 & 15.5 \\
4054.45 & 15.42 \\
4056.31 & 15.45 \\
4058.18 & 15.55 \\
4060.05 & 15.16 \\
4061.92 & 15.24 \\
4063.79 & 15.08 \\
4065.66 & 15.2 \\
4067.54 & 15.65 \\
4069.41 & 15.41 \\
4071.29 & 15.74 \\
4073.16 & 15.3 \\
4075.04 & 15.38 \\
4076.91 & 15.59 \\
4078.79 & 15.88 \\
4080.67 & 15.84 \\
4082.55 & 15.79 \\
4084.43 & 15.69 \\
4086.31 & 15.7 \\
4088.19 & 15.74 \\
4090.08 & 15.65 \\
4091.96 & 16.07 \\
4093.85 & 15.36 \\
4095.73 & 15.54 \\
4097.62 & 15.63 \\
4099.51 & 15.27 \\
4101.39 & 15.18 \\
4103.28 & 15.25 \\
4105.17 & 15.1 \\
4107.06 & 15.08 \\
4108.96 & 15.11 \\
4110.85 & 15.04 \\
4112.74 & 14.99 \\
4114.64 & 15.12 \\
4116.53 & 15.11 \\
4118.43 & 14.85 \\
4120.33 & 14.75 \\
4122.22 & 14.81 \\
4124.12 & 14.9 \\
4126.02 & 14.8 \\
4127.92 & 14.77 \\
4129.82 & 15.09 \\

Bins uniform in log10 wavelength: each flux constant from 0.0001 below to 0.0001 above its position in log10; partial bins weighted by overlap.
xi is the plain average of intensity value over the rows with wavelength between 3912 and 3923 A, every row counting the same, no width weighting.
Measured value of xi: 16.8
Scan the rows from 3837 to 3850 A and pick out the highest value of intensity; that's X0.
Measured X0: 17.9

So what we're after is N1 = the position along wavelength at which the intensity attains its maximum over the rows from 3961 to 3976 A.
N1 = 3962.16 A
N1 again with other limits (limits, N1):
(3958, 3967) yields 3962.16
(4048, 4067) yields 4048.85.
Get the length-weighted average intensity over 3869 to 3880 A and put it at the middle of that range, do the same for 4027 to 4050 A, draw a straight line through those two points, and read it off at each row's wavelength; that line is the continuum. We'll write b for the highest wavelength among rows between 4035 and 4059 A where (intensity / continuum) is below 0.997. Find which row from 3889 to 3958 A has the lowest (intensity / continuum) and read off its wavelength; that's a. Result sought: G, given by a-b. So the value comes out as -148.5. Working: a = 3905.99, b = 4054.45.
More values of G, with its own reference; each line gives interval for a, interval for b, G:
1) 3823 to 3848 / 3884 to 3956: -116.2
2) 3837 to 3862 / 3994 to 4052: -185.5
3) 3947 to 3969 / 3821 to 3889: 79.6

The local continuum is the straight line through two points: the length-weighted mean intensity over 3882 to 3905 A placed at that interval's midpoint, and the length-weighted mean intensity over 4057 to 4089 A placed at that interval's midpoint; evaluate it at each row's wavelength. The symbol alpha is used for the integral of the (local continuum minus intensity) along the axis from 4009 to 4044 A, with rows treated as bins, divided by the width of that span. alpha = 0.25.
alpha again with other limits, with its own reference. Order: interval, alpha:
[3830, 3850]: -0.58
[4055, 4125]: 0.05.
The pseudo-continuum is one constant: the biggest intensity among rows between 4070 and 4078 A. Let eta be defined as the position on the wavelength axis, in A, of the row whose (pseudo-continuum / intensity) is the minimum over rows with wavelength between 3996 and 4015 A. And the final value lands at 4000.66 A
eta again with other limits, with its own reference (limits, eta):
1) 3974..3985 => 3984.11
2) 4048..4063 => 4048.85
